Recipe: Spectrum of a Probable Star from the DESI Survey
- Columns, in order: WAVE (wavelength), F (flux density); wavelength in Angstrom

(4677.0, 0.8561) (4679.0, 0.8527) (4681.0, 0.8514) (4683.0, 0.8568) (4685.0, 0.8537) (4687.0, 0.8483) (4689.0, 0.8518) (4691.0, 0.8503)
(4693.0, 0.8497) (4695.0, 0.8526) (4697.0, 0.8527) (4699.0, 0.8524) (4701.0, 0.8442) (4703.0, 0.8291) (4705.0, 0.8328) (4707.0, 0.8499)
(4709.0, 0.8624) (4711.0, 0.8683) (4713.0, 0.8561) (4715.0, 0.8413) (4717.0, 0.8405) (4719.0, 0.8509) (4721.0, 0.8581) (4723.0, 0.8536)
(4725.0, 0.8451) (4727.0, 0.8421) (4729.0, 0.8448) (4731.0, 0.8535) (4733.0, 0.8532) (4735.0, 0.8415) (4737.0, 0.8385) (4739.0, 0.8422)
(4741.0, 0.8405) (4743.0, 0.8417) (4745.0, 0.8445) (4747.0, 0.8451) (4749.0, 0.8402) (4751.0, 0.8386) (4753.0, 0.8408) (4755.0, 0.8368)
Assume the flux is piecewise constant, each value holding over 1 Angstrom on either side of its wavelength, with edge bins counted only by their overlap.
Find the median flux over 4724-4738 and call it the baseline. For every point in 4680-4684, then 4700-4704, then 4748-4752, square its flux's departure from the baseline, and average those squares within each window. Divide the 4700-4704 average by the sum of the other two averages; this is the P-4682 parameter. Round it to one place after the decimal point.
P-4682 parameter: 1.0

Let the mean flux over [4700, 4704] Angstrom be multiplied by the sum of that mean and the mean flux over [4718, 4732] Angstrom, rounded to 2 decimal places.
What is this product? 1.41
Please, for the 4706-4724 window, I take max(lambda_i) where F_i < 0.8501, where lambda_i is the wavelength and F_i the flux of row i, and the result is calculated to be 4717.0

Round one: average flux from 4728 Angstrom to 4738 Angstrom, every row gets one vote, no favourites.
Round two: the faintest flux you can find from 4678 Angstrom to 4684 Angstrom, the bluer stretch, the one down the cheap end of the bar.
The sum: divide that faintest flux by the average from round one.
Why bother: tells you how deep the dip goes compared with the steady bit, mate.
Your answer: 1.01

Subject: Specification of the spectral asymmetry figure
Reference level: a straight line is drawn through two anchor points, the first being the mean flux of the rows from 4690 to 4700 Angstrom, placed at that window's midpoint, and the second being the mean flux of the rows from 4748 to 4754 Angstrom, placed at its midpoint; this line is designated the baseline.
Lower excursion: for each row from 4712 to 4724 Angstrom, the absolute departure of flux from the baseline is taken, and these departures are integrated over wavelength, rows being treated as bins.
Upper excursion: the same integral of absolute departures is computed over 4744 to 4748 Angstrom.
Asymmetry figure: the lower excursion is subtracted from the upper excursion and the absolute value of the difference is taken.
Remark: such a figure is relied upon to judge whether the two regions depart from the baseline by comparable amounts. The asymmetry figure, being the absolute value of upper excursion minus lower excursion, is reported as 0.075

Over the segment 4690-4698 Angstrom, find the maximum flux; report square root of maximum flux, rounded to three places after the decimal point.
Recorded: 0.923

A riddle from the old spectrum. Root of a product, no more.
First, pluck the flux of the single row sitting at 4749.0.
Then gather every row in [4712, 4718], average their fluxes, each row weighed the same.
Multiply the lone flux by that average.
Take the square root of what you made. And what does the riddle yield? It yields 0.843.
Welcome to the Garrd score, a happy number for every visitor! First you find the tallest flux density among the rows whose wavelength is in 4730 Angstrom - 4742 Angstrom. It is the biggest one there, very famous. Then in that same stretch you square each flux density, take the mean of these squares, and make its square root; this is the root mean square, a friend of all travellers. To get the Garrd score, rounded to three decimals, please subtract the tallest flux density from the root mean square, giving -0.009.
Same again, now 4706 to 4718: -0.015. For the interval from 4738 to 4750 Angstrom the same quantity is -0.003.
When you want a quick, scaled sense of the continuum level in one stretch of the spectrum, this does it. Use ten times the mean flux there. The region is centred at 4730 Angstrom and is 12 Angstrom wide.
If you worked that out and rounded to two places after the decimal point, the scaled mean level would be 8.47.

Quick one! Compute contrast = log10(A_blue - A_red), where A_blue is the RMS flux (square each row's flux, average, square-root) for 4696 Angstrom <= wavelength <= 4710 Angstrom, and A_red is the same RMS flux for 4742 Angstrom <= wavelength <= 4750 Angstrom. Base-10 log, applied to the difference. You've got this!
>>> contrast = -2.47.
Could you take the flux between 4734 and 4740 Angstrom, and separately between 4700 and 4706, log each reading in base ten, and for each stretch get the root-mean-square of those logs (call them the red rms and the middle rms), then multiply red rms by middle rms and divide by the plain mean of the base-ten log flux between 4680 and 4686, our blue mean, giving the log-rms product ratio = -0.086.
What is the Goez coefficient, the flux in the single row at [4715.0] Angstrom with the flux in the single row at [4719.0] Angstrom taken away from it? -0.010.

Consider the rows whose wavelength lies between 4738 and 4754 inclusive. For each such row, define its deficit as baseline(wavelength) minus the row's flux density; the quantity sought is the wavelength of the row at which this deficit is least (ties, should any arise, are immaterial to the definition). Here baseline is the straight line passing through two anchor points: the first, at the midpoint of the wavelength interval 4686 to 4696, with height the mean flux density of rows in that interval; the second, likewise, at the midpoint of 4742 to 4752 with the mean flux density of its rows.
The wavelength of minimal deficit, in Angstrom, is 4747.0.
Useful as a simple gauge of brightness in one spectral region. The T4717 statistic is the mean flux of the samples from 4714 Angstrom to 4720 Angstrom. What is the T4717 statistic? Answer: 0.844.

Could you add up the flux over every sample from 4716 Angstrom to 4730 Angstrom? 5.94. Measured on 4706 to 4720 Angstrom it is 5.97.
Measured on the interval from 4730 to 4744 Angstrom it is 5.91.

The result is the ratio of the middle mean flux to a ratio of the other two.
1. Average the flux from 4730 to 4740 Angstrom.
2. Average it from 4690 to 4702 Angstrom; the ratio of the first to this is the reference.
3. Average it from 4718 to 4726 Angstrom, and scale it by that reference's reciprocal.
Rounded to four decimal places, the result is 0.8565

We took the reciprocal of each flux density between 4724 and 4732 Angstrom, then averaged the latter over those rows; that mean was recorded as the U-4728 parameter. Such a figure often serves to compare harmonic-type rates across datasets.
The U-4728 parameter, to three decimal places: 1.182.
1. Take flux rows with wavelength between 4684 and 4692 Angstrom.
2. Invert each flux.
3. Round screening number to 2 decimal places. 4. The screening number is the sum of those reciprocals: 4.70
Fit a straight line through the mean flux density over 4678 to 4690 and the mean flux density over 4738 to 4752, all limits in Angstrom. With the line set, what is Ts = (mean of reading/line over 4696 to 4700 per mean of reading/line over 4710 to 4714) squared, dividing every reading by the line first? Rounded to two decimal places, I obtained 0.97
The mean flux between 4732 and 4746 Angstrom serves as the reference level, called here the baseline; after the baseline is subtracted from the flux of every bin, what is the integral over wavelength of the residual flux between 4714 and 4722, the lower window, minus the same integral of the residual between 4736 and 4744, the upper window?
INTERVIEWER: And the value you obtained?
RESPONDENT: 0.056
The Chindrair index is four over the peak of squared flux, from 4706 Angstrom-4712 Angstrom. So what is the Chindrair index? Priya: 5.31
